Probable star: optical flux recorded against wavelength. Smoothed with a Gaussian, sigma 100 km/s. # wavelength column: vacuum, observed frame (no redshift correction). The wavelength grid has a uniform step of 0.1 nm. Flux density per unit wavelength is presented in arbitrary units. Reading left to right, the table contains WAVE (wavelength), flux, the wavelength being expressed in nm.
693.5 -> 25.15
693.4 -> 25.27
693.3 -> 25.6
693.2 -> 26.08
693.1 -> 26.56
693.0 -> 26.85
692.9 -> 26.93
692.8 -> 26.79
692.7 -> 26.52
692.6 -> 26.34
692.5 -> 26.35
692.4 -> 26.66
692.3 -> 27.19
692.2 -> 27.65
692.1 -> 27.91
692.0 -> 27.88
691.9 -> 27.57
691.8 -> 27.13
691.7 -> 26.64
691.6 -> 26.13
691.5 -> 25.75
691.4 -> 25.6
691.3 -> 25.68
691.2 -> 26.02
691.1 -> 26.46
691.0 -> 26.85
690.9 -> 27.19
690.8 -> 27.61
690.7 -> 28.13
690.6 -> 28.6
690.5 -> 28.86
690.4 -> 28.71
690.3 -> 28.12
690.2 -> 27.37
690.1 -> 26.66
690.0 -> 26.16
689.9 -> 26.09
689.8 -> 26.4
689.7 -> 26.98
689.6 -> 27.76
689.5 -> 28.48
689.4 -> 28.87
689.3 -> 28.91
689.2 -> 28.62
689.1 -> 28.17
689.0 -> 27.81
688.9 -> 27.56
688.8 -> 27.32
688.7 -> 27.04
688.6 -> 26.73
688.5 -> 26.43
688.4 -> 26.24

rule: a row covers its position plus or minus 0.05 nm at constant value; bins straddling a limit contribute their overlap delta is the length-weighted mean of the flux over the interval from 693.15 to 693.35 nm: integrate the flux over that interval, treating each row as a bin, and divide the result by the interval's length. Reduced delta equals 25.8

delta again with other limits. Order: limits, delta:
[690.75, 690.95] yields 27.4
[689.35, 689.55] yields 28.7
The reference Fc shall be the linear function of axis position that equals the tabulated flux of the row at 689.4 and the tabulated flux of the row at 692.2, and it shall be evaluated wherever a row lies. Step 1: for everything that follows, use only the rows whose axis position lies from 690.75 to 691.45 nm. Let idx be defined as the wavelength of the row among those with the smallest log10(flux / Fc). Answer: 691.4 nm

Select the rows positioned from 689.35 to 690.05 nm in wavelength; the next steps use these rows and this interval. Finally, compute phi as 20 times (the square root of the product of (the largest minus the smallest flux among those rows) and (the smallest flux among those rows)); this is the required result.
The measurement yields 170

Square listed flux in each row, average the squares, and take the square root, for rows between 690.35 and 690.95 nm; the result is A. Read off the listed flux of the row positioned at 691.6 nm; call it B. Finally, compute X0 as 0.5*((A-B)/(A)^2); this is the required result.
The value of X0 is 0.0013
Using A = 28.2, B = 26.13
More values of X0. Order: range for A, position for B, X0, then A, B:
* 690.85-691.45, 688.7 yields -0.0005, 26.3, 27.04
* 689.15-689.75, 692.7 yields 0.0011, 28.3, 26.52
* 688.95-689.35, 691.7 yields 0.0011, 28.4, 26.64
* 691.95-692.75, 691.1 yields 0.0004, 27.1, 26.46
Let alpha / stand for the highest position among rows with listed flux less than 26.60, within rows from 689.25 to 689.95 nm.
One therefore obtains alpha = 689.9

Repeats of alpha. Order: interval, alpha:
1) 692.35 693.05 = 692.7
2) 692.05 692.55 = 692.5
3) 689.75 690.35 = 690.0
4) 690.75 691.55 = 691.5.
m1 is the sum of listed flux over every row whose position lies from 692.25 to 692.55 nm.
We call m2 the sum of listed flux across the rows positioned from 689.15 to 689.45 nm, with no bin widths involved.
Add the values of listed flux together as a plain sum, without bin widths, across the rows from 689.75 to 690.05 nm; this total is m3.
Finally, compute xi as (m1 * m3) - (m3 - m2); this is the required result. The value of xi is 6315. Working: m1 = 80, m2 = 86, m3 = 79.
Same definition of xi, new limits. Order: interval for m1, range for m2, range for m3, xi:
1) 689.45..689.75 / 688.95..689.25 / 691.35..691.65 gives 6455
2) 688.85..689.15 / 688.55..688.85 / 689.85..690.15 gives 6594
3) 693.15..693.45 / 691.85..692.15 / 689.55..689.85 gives 6246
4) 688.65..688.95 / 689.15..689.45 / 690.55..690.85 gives 6911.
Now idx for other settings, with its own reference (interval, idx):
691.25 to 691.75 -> 691.4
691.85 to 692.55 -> 692.5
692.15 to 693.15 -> 692.5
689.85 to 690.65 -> 689.9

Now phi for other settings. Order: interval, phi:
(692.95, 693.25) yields 90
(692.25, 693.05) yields 95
